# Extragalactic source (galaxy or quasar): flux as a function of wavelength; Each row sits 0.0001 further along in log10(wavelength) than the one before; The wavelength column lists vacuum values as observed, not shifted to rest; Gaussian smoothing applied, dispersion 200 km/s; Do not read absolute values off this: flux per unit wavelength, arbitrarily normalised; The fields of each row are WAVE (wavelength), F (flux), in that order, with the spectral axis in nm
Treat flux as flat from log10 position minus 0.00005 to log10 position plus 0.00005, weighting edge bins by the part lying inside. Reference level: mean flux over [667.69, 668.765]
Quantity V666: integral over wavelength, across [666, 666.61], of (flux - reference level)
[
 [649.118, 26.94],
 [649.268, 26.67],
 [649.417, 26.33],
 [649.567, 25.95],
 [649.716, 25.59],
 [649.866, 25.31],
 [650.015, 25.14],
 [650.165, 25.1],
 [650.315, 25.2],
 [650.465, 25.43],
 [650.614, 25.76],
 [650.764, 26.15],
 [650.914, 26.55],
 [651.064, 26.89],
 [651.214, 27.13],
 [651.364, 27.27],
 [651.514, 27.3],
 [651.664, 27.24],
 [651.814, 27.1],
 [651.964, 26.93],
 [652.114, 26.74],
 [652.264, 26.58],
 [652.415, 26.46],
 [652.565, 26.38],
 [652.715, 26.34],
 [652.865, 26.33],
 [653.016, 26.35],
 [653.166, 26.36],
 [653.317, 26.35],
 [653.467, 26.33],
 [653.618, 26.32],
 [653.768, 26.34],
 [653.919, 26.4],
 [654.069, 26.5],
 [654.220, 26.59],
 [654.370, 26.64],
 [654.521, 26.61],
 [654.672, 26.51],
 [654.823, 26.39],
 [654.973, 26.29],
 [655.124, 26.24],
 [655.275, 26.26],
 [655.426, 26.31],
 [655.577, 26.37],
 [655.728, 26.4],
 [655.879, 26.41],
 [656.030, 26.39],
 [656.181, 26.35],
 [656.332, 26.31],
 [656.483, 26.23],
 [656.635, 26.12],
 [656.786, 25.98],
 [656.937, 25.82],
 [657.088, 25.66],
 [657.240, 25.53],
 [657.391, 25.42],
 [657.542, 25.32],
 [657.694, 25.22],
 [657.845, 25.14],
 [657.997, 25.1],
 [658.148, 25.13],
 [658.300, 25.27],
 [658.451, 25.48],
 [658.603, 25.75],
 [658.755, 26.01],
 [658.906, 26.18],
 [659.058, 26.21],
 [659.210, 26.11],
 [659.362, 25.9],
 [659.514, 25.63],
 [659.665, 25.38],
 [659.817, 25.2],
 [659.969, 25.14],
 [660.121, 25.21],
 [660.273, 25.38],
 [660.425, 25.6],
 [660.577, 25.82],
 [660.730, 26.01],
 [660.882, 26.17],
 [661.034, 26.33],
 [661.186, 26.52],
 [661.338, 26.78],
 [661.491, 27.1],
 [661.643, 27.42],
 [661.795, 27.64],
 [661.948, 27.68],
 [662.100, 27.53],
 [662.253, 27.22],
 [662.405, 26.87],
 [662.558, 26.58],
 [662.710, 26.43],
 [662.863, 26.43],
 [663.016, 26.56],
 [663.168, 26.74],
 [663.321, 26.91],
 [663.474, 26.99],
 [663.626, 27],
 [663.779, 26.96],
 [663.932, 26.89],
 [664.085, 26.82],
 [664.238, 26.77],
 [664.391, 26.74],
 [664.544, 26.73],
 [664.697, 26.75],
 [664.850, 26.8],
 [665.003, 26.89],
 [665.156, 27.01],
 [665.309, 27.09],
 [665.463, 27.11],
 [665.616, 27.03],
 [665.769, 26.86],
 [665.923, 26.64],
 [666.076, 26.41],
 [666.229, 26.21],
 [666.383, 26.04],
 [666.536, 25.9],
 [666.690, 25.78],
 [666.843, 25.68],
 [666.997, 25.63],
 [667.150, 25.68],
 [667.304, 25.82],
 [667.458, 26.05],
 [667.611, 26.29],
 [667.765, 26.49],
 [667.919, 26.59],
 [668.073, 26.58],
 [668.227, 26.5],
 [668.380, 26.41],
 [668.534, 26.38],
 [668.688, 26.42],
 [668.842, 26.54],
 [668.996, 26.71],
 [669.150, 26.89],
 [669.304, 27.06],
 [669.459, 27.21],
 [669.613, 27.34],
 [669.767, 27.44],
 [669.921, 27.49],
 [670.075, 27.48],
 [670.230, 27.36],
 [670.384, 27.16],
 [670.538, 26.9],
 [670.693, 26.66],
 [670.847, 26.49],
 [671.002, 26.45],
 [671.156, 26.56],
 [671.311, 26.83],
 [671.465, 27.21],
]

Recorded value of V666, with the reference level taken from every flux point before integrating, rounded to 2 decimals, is -0.21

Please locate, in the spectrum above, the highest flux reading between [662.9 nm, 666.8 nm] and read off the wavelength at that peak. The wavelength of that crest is 665.463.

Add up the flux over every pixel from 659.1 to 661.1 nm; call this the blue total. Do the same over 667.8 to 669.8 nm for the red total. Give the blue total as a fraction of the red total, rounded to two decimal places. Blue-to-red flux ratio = 0.96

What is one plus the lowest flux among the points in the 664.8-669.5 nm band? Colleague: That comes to 26.6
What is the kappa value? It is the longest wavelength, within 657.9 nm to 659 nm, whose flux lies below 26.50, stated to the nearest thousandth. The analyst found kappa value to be 658.906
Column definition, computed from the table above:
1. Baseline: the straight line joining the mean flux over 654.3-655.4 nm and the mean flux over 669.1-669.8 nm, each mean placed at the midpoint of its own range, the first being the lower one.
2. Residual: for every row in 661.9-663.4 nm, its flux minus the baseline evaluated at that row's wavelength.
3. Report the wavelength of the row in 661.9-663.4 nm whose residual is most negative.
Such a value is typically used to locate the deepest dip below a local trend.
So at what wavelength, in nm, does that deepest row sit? 662.863 nm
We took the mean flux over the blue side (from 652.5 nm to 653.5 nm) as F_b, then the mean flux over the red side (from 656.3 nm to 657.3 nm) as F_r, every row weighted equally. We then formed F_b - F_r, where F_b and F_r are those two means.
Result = 0.4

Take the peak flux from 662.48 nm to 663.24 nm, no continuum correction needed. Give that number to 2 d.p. 26.74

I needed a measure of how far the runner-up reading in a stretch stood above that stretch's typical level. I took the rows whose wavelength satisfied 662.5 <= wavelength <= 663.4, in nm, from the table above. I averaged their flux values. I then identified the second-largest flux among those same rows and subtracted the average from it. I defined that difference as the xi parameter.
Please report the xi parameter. 0.13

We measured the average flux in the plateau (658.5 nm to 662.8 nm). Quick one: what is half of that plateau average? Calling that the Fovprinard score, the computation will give 13.14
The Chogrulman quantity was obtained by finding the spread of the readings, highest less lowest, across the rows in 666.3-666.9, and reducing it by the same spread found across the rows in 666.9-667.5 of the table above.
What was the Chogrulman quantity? -0.1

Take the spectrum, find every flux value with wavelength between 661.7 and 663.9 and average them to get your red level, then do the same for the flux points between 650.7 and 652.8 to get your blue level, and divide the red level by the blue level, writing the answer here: 1.01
